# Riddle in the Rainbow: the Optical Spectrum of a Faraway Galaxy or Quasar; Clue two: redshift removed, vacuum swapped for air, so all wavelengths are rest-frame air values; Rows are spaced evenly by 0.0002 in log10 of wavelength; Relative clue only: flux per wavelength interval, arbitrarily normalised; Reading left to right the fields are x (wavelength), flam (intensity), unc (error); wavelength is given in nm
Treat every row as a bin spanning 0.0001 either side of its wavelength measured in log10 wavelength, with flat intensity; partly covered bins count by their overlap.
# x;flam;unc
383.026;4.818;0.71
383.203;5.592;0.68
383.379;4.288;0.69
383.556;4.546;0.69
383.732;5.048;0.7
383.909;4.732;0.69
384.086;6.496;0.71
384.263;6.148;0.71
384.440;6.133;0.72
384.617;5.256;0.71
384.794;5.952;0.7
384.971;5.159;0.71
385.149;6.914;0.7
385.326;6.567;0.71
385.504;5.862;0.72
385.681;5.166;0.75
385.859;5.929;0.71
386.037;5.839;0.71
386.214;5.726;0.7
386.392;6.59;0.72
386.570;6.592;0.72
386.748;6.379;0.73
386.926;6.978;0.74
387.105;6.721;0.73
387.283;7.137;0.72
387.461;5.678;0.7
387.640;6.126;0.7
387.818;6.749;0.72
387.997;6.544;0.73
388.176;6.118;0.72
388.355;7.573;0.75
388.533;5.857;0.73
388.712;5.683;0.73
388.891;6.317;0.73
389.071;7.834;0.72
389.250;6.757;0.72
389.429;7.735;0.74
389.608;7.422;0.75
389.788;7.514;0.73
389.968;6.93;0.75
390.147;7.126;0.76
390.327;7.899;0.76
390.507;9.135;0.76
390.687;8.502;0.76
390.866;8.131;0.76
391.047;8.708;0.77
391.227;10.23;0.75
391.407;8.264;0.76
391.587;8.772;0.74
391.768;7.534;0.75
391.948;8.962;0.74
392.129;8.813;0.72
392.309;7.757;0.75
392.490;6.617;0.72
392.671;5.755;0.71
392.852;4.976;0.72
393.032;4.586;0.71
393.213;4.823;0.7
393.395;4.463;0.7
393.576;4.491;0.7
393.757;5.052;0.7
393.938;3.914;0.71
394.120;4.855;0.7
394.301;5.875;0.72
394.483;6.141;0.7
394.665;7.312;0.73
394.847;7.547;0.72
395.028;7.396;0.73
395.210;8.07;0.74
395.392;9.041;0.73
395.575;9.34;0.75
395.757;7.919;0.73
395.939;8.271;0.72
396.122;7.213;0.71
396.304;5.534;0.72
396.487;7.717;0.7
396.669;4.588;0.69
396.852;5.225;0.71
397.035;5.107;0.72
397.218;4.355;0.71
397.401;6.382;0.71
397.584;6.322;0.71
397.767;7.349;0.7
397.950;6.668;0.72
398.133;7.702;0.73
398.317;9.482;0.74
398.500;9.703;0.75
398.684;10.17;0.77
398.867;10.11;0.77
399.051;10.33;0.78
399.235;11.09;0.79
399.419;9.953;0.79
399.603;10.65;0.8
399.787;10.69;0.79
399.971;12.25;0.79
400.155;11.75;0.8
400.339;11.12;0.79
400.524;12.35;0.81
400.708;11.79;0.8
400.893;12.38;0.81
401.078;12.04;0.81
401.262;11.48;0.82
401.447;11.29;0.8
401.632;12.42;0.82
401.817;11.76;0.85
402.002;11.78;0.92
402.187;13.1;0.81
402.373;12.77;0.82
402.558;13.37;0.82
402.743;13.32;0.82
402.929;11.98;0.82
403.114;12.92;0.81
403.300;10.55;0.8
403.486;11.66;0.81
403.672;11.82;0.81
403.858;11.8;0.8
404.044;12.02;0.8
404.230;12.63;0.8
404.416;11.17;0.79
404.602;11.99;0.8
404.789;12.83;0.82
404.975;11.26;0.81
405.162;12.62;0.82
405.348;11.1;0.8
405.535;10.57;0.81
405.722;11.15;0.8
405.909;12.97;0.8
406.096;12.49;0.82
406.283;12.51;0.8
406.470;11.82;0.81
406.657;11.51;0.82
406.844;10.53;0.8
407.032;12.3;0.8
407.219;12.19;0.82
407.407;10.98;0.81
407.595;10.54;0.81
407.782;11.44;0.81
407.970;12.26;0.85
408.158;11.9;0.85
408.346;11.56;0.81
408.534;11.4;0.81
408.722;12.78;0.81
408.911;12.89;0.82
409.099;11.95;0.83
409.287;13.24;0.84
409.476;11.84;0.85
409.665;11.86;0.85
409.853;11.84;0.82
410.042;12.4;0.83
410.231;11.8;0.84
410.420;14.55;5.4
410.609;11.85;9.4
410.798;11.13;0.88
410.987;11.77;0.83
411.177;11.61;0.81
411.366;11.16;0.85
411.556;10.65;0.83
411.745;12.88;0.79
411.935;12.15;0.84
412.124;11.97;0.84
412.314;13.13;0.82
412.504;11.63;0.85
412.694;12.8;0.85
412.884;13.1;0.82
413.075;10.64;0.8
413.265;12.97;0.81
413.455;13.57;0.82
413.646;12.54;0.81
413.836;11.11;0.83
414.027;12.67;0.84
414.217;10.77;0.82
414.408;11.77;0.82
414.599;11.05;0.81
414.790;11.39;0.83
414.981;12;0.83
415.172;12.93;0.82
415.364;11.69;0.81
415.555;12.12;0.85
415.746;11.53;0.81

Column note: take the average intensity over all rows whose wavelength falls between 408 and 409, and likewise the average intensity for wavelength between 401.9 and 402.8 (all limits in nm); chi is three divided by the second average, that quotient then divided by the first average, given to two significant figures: 0.019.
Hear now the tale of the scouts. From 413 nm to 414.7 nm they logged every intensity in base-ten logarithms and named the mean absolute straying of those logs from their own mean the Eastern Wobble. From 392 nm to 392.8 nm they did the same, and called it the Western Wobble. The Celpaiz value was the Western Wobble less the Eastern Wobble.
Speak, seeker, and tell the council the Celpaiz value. 0.030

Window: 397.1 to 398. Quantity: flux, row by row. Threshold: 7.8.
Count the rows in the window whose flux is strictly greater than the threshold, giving 0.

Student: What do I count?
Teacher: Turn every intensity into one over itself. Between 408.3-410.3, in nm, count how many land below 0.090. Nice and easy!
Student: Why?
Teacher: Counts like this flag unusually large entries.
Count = 11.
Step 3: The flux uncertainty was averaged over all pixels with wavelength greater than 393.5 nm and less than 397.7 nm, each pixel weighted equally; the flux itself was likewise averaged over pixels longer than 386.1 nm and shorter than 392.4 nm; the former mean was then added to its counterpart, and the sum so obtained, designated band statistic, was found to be 8.1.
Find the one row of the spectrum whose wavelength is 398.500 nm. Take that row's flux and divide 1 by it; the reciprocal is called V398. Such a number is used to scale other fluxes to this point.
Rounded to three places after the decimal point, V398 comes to 0.103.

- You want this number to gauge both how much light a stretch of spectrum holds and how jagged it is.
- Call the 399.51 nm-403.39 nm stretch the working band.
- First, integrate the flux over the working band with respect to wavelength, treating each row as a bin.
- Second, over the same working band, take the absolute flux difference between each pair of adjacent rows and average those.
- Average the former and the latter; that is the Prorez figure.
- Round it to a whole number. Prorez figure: 24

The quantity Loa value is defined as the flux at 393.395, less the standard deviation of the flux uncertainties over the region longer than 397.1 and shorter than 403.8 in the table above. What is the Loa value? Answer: 4.4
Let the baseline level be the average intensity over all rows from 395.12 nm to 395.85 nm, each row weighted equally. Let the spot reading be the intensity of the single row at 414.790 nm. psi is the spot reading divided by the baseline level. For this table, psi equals 1.33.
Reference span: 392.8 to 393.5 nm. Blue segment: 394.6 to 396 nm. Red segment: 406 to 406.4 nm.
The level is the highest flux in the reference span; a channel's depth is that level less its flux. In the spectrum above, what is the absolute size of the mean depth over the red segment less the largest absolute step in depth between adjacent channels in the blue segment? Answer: 8.9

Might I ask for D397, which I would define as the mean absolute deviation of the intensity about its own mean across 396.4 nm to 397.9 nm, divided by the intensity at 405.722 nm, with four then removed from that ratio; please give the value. -3.90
